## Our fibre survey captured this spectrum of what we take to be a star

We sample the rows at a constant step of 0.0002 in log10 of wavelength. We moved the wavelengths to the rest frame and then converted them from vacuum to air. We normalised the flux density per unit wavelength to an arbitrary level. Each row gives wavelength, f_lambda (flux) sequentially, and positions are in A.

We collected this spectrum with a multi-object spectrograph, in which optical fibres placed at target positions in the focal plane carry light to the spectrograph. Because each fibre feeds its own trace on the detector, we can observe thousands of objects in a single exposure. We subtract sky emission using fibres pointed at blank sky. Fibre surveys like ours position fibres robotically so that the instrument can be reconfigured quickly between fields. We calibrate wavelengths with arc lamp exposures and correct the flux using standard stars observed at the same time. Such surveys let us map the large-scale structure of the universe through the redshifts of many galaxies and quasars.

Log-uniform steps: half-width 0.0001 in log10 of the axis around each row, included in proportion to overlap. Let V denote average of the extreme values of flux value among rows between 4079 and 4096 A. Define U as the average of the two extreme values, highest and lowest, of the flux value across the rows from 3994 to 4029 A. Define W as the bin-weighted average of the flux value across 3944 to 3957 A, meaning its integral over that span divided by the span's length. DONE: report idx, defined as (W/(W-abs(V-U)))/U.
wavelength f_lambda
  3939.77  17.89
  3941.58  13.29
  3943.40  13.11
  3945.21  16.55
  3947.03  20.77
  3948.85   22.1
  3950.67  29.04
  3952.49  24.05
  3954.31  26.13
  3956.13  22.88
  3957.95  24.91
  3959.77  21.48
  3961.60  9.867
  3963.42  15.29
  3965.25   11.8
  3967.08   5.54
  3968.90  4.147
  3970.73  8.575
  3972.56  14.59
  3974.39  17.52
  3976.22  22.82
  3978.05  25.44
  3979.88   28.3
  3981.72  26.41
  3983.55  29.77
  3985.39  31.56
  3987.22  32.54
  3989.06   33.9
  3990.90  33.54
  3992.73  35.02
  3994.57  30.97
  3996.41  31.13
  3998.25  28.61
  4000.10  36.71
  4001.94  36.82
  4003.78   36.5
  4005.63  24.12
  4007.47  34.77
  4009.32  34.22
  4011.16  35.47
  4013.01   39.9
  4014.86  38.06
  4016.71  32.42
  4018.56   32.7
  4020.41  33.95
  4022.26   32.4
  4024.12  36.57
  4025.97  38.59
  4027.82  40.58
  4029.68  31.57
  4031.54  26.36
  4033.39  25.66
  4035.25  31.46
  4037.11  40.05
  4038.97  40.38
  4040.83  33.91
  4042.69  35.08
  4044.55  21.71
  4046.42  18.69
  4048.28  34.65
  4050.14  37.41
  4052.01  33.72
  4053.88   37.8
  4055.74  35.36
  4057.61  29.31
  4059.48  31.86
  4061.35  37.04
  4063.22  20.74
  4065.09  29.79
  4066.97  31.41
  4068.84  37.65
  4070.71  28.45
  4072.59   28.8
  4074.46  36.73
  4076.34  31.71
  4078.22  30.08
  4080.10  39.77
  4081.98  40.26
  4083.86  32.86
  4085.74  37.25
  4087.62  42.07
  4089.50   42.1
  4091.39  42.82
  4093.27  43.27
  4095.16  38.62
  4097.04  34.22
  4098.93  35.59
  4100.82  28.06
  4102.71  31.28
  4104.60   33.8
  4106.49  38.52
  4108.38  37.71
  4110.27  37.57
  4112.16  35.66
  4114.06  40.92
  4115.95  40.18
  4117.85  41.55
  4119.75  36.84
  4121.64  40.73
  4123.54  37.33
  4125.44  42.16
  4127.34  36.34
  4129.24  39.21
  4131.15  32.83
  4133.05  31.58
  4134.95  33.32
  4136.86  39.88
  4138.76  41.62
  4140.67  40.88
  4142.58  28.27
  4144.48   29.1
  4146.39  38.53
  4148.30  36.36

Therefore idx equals 0.041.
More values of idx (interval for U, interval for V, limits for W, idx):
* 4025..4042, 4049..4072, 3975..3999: 0.035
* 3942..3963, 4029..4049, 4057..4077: 0.076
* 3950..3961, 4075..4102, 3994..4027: 0.057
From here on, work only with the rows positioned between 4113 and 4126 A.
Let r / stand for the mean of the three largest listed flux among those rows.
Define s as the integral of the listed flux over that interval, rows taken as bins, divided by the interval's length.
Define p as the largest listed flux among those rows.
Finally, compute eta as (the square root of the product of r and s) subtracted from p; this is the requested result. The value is 1.47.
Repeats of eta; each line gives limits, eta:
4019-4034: 4.71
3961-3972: 4.55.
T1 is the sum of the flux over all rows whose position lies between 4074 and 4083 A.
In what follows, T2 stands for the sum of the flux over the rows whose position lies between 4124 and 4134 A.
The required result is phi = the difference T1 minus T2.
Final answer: -4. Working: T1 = 179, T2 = 182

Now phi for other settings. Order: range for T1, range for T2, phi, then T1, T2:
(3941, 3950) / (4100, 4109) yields -84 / 86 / 169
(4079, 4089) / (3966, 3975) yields 142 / 192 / 50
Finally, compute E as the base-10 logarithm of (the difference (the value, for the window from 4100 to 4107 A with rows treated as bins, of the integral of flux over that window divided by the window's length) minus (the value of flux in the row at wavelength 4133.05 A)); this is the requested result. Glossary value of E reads 0.03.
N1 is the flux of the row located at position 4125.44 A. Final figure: 42.16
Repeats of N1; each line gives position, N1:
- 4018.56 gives 32.7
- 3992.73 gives 35.02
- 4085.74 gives 37.25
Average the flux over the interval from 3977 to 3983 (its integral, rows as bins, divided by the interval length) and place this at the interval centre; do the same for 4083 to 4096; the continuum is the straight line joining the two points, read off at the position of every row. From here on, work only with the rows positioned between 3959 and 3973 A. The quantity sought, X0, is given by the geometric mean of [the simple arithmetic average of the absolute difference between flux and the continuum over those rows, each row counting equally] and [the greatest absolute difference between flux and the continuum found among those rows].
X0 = 17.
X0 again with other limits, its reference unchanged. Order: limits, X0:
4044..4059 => 9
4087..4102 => 8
